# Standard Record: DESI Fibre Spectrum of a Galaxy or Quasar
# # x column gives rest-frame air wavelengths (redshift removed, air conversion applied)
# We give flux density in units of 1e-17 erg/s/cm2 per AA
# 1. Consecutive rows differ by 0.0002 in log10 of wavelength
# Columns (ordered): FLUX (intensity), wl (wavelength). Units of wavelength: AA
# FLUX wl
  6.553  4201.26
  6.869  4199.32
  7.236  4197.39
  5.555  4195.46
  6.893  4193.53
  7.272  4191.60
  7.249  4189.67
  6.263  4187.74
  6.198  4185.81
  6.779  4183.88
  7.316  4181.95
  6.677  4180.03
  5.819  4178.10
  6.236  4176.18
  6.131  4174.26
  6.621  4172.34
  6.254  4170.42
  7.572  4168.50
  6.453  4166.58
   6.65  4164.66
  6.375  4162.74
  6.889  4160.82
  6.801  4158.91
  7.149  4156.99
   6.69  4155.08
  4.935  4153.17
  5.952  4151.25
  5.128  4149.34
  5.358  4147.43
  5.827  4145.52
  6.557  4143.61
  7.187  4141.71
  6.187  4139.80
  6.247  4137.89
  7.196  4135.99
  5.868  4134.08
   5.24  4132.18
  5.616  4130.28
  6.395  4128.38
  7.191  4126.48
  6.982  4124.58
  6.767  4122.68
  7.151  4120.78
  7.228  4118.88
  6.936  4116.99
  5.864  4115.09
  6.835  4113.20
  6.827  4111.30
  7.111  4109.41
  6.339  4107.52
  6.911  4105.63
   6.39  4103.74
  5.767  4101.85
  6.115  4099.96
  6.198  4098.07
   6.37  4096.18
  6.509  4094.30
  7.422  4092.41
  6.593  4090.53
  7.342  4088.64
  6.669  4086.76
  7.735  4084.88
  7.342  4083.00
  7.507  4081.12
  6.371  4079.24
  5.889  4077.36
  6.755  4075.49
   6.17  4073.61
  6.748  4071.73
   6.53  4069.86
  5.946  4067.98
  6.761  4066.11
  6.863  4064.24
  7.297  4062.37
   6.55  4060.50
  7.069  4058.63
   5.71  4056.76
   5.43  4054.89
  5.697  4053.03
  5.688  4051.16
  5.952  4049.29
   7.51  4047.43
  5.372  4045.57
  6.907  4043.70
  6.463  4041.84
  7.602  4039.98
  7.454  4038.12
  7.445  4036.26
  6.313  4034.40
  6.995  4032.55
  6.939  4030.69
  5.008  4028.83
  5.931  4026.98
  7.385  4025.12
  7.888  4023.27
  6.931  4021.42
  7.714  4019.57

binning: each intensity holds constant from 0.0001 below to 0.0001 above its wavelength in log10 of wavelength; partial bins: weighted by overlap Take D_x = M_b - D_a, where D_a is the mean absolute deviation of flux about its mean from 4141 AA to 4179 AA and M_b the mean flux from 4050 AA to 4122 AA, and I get 6.06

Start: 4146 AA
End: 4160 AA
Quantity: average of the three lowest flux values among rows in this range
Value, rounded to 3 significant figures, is 5.14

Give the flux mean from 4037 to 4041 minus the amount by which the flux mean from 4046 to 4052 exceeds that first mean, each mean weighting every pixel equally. 8.7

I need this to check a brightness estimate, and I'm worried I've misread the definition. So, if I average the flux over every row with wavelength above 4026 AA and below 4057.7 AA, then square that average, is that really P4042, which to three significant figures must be 40.7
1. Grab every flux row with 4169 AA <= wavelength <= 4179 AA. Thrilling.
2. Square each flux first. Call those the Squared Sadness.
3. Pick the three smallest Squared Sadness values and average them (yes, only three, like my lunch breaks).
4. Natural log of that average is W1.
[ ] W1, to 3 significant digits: 3.60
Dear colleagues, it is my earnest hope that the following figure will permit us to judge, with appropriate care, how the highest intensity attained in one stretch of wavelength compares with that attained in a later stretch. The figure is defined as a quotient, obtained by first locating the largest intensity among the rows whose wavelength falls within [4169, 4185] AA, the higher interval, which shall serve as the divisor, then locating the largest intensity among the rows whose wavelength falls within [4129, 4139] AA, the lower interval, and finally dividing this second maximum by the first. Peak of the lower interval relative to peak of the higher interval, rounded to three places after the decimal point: 0.984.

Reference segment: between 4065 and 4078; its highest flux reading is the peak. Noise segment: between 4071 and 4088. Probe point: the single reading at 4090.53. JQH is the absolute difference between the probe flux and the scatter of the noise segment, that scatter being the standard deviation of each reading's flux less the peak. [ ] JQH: 6.0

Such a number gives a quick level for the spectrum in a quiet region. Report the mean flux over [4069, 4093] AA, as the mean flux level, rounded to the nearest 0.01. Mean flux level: 6.85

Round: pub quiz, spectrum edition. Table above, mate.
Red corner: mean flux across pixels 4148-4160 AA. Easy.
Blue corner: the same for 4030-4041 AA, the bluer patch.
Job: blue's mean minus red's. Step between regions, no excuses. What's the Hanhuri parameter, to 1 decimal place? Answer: 1.0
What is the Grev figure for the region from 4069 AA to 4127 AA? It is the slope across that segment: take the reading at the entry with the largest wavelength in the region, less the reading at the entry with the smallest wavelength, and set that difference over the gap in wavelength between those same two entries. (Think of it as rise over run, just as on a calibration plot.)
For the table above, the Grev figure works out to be 0.012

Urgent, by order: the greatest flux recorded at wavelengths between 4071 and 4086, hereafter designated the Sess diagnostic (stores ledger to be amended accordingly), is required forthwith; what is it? 7.735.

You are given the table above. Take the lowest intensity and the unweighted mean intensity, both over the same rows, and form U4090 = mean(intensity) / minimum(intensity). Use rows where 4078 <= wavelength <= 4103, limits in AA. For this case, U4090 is 1.17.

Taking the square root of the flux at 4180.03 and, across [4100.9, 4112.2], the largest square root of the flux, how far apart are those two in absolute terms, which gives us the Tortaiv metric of 0.083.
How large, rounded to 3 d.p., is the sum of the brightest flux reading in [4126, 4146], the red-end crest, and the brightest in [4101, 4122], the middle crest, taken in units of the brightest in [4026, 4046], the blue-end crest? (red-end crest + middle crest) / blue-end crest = 1.897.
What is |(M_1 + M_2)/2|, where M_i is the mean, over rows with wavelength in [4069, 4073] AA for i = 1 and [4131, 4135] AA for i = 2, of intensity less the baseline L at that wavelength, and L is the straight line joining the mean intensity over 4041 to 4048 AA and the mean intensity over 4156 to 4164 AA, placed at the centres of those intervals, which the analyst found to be 0.6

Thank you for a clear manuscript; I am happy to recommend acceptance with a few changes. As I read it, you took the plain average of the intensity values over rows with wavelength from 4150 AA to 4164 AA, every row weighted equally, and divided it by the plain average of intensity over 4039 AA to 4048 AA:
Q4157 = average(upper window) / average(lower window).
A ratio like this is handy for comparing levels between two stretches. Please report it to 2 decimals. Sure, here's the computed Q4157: 0.95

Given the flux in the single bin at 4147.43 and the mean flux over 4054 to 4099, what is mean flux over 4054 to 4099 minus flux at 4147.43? 1.3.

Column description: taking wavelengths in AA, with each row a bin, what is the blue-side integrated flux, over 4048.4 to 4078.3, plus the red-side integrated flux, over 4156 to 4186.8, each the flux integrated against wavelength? 393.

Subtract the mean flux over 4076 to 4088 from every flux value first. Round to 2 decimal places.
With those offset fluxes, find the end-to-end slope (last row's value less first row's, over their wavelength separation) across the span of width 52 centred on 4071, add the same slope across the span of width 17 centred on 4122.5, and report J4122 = 0.00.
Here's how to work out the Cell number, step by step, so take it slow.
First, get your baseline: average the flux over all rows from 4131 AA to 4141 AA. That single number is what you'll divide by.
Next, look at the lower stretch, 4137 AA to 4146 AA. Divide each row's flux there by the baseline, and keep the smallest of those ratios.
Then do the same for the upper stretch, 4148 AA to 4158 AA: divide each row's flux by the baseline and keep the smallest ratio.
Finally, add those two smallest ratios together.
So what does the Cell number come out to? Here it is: 1.75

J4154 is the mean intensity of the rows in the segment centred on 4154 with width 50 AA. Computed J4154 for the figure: 6.3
